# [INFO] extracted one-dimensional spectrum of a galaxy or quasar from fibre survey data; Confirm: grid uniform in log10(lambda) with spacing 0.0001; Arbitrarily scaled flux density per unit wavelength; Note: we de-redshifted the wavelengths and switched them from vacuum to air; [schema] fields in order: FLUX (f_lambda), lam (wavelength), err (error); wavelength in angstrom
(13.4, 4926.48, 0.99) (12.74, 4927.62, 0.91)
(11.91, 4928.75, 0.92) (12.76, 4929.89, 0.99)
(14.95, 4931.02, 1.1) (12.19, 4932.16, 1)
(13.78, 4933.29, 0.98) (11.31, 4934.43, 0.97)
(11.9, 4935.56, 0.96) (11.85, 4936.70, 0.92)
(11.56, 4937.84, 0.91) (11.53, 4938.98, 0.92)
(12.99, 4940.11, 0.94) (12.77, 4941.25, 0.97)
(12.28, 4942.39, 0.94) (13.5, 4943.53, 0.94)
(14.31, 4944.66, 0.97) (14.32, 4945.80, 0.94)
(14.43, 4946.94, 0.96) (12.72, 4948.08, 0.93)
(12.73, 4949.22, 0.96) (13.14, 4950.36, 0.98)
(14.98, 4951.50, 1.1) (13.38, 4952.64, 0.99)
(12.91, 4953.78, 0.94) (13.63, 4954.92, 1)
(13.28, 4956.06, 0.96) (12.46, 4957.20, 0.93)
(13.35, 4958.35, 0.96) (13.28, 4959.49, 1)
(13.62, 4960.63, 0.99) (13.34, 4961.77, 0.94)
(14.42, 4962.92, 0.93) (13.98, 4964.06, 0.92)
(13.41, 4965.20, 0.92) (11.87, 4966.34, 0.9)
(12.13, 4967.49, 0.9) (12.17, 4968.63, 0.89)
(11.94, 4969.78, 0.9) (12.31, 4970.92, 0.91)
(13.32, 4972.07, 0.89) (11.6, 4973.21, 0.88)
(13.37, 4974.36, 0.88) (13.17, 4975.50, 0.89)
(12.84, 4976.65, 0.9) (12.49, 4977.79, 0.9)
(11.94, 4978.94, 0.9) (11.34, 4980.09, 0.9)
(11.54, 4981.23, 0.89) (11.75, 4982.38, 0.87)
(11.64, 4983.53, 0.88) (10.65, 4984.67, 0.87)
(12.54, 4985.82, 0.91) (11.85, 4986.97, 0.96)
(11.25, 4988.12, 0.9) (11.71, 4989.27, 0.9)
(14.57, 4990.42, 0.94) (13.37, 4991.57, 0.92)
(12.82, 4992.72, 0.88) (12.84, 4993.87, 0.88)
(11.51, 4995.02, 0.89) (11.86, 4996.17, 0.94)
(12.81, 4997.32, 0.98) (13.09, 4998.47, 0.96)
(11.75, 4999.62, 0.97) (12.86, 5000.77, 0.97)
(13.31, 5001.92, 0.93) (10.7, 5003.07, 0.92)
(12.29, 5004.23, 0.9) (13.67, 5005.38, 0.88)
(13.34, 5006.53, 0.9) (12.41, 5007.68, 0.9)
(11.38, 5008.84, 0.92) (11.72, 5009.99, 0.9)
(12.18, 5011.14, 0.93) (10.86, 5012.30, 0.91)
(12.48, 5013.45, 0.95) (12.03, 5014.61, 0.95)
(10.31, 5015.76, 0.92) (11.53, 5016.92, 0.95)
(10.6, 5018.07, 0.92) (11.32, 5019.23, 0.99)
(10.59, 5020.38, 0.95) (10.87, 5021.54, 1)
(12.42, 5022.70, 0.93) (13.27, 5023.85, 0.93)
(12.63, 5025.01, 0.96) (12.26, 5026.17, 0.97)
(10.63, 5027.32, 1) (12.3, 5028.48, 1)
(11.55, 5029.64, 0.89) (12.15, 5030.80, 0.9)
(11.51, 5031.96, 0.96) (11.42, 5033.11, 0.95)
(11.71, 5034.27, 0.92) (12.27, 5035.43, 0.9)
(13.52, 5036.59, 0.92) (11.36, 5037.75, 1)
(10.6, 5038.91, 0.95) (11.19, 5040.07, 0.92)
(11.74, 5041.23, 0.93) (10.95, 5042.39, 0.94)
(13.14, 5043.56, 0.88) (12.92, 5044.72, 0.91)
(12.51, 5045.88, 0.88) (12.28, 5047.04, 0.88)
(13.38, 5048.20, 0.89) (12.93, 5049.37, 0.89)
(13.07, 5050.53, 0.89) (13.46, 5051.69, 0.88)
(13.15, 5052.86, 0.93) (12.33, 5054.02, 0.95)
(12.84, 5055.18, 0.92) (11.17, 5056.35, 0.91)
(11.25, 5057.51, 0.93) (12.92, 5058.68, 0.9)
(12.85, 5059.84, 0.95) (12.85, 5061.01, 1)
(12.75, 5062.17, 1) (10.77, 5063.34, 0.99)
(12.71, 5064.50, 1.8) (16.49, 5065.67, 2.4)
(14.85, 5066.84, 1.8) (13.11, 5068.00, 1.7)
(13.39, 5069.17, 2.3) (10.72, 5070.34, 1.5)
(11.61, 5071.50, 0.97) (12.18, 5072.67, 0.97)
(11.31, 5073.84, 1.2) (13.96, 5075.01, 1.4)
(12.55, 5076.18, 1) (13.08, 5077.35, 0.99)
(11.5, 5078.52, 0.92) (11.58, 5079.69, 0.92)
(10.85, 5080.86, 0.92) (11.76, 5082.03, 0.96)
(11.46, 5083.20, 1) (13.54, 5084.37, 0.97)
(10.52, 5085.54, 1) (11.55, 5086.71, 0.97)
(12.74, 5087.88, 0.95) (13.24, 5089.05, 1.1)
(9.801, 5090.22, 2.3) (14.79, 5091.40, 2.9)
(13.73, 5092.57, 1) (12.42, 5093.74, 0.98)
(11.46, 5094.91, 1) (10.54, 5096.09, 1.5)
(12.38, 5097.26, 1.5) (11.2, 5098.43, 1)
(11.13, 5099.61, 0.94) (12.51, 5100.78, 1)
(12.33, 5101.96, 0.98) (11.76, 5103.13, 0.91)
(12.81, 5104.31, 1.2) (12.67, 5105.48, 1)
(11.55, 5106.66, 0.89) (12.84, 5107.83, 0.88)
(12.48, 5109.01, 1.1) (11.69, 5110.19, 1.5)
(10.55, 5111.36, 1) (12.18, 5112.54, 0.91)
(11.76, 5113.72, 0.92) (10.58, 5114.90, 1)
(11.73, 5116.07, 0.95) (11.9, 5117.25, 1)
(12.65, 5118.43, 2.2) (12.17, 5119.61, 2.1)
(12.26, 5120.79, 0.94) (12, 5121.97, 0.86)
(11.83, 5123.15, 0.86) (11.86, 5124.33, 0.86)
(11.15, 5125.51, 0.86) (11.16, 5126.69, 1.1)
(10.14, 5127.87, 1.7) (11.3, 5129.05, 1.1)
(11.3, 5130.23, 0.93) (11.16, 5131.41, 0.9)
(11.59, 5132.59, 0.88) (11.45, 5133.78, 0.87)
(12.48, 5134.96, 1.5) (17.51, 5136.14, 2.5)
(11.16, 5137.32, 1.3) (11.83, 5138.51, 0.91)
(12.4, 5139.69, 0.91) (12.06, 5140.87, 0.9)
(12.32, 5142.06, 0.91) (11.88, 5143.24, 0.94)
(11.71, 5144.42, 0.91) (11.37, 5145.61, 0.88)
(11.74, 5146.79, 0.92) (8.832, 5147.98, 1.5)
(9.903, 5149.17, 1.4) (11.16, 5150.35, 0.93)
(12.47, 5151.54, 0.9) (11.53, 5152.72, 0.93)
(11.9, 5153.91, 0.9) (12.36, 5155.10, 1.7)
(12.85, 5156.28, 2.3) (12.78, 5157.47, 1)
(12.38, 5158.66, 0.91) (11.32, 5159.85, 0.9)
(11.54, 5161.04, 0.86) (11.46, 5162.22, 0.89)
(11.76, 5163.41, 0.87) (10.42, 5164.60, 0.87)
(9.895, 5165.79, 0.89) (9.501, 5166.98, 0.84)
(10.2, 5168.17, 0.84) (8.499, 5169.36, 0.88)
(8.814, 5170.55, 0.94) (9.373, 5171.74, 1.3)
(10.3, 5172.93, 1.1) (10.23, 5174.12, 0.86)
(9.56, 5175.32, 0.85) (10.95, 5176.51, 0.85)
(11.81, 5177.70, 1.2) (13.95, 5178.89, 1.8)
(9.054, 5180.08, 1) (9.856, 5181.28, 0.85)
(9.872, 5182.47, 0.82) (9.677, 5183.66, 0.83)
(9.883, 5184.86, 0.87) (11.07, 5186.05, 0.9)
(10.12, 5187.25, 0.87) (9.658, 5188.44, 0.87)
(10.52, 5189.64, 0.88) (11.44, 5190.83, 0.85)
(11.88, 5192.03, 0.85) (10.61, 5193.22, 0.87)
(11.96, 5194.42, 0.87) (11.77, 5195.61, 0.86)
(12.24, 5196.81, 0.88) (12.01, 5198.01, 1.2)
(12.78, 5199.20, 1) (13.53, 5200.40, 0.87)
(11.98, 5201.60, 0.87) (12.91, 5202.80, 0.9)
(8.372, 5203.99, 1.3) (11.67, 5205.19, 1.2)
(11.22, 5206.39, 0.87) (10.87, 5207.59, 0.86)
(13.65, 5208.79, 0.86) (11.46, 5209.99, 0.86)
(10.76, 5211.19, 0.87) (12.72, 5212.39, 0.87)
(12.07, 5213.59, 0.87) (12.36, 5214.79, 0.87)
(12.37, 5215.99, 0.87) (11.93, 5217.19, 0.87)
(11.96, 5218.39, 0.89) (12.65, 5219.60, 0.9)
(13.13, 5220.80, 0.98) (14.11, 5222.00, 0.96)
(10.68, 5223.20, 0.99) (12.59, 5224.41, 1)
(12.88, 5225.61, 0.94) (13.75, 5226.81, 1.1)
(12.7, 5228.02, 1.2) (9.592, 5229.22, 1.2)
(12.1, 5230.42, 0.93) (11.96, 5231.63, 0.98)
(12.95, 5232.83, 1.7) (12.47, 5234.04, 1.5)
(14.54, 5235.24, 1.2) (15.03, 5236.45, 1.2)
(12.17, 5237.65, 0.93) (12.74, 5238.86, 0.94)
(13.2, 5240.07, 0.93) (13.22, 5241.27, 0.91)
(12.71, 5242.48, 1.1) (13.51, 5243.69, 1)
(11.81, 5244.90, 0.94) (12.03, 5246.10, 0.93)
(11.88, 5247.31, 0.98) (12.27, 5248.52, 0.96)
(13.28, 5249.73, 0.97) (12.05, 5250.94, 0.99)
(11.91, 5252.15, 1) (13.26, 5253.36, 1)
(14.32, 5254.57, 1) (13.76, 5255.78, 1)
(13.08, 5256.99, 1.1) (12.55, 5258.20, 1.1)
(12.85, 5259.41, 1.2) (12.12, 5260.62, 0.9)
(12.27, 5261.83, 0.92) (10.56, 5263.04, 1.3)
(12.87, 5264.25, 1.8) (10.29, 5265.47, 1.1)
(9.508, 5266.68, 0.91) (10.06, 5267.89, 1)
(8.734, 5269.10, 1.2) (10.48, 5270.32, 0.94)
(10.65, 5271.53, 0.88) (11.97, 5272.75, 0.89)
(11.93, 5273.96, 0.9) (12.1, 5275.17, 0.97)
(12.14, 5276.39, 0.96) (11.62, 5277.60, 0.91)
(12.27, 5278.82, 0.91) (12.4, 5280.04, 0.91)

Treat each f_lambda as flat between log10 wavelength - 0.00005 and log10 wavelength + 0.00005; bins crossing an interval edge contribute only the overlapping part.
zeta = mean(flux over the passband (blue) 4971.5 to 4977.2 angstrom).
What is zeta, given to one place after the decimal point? 12.9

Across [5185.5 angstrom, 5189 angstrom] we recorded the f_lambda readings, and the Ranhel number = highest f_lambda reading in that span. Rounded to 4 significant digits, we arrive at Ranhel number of 11.07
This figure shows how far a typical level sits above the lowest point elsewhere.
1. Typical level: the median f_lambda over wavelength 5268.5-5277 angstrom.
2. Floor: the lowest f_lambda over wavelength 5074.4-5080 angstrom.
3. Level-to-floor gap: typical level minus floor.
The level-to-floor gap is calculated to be 0.43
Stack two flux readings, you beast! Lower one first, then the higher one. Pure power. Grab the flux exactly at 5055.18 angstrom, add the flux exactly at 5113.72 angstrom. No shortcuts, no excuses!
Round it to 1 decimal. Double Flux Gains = 24.6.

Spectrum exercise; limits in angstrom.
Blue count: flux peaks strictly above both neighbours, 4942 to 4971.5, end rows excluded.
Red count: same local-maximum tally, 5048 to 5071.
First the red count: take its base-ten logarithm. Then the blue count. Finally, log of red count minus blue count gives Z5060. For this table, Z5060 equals -6.3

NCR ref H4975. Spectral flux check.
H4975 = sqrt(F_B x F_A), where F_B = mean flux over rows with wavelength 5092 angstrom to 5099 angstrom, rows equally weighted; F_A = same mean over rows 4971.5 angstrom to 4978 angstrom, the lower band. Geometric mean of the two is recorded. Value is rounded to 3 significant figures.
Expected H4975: 12.4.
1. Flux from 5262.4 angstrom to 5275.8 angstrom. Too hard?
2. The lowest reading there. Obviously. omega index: 8.734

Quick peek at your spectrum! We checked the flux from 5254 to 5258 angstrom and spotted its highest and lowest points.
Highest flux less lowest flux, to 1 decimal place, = 1.2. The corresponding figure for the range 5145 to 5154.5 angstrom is 3.6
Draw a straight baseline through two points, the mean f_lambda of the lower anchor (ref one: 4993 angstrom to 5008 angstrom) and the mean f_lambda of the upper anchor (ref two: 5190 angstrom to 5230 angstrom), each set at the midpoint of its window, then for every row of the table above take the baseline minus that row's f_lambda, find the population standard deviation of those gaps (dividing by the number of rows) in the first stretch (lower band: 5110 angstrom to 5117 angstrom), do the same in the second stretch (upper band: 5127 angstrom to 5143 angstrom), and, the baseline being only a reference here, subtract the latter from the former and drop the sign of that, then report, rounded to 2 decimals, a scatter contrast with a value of 1.07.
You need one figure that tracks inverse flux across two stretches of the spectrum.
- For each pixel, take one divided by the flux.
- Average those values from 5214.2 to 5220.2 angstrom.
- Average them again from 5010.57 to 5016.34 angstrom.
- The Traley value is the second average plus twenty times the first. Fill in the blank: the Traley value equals 1.72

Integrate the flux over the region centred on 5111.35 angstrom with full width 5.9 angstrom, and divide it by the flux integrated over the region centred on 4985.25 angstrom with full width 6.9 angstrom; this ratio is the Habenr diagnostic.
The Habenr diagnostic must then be 0.86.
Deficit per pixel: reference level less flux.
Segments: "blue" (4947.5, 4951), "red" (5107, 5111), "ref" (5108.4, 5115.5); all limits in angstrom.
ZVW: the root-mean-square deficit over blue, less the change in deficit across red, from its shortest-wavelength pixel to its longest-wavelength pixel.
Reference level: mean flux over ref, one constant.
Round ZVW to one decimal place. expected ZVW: 0.2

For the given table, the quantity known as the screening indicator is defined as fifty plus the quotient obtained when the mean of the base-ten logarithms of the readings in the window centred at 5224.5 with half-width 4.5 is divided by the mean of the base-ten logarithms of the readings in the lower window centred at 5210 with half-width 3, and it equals 51.03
